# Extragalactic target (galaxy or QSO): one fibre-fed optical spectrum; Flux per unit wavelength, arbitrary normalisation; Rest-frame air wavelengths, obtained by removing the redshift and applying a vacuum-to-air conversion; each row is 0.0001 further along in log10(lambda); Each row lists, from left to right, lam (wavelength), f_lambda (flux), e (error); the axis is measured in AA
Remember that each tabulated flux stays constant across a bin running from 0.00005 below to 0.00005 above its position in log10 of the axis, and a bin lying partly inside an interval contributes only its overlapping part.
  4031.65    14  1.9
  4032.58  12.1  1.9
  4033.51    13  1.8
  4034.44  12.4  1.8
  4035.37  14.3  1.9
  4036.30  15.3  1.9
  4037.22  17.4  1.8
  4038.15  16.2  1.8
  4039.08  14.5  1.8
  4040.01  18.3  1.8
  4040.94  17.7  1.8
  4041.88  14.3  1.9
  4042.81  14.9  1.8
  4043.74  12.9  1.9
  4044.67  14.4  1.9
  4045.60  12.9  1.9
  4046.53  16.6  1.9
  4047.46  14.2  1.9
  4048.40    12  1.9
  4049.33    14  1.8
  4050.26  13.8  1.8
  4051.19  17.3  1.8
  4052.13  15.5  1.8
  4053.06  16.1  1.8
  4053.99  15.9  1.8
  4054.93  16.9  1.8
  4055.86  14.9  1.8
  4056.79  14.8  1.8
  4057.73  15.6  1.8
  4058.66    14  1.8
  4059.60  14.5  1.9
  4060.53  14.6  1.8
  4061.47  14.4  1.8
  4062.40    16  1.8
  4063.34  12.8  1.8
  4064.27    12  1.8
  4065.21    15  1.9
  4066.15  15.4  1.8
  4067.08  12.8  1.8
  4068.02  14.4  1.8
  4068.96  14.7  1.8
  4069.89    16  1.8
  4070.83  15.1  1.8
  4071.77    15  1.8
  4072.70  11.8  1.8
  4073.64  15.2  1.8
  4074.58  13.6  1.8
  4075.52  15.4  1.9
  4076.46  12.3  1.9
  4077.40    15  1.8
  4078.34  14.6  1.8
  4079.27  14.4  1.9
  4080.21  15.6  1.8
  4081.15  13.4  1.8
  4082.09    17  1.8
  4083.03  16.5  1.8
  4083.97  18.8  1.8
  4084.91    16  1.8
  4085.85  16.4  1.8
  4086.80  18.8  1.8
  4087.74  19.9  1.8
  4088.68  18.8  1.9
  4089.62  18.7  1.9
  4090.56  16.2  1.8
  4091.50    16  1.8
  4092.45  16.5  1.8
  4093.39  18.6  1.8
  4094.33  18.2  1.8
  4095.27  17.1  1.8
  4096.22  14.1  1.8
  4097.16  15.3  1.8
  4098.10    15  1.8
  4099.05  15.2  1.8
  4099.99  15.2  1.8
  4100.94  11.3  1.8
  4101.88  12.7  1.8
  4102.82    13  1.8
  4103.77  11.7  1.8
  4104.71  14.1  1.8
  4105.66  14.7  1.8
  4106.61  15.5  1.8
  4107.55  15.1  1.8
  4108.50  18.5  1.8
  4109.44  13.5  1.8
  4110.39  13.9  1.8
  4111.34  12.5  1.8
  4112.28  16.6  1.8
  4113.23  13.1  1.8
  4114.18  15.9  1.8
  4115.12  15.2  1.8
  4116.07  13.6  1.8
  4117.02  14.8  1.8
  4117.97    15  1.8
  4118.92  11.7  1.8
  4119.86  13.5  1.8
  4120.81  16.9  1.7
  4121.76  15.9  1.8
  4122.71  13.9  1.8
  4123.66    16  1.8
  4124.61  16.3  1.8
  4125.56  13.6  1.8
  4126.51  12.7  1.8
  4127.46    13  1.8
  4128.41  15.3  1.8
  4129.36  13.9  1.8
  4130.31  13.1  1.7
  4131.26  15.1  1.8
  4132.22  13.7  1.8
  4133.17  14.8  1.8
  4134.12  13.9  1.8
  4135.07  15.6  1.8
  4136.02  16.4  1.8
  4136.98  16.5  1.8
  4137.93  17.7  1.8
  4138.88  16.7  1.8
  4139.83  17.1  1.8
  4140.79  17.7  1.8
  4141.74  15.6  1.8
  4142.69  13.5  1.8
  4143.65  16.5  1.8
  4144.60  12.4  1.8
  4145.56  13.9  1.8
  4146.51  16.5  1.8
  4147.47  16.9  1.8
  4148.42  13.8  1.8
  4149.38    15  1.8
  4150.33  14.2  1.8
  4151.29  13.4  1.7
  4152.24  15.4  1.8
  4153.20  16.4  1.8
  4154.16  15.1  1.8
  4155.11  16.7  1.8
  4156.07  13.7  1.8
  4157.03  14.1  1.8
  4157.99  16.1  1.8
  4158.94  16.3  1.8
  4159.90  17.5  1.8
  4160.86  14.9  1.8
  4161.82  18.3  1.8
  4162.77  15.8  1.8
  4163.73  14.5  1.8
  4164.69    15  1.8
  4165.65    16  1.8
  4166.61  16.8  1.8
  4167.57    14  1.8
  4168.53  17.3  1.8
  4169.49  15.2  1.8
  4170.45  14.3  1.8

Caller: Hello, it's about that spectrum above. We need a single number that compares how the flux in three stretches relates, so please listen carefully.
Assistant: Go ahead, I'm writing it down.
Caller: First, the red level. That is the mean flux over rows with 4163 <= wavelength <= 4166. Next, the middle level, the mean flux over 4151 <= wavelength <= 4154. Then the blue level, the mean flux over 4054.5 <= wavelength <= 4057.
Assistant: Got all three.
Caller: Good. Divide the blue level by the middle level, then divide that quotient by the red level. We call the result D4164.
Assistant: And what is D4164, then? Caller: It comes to 0.068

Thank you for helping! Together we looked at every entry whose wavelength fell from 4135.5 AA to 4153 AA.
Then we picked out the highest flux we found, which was 17.7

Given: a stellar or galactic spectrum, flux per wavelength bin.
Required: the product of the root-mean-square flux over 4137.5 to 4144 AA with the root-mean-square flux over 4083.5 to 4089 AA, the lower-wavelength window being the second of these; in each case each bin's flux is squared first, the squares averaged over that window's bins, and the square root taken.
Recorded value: 299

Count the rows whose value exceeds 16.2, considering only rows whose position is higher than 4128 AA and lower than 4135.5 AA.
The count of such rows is 0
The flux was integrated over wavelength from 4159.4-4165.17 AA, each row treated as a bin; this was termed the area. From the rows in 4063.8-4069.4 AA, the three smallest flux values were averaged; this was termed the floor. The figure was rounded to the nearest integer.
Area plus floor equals 105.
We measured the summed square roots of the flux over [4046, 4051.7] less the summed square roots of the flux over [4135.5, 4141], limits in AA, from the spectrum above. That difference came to -1.8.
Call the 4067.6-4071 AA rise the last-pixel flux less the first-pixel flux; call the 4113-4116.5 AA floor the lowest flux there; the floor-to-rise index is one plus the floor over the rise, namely 19.7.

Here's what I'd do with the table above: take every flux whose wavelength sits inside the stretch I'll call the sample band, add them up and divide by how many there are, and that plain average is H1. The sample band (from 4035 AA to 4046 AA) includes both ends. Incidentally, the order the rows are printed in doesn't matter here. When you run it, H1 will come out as 15.3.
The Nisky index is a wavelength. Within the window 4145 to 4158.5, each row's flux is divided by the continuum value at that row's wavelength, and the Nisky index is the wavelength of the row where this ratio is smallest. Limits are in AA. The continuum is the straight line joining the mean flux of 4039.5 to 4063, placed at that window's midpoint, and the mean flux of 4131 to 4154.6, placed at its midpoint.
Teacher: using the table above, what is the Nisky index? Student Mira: 4151.29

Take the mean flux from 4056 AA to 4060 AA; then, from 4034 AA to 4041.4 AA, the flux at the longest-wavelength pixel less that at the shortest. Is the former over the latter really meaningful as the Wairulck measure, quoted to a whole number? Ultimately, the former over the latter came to 3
